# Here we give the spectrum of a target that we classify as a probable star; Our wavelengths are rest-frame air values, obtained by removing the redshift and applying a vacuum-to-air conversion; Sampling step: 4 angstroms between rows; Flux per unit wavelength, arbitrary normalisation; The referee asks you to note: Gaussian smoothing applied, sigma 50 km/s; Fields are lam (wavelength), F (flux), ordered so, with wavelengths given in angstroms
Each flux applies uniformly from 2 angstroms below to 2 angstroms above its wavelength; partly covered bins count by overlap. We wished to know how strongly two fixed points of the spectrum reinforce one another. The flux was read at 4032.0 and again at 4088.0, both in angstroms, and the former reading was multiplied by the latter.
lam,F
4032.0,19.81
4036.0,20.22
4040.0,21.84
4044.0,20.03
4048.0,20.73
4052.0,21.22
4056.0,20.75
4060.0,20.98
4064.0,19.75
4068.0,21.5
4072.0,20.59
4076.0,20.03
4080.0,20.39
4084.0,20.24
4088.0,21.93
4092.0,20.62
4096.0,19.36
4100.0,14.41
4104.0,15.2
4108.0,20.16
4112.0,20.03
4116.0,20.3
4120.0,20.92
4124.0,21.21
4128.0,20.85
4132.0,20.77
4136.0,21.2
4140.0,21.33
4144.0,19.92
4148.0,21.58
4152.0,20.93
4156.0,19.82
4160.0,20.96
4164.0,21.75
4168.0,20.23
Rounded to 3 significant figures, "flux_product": 434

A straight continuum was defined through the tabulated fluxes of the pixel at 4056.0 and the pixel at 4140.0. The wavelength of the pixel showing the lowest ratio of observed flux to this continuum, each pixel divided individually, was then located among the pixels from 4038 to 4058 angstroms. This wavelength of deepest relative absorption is 4044.0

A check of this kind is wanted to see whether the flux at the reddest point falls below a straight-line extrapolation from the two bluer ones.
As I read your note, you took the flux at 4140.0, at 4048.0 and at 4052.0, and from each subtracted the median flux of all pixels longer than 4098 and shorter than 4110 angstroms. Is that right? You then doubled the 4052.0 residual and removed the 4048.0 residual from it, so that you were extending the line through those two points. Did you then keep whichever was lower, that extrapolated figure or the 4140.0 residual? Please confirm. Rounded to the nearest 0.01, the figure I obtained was 6.13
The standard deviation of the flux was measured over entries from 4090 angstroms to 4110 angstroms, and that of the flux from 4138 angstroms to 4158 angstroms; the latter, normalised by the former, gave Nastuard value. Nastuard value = 0.28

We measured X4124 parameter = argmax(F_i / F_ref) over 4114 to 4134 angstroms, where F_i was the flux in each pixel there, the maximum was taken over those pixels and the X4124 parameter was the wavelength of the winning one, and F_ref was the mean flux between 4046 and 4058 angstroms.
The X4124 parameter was 4124.0 angstroms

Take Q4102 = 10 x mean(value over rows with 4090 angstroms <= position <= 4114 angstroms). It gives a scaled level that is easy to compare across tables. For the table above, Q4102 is 183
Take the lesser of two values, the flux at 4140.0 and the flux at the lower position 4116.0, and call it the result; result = 20.3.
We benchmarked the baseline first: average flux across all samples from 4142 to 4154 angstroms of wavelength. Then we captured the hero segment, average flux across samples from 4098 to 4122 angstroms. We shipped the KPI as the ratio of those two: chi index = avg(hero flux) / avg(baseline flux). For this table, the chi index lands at 0.89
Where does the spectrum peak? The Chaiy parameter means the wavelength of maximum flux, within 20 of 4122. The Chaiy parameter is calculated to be 4140.0 angstroms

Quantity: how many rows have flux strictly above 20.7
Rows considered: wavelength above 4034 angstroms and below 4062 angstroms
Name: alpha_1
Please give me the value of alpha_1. 5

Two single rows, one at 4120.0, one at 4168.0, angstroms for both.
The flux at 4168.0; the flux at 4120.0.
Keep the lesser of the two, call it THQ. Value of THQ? 20.2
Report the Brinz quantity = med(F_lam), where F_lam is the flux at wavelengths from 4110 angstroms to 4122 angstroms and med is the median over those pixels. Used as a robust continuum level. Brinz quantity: 20.3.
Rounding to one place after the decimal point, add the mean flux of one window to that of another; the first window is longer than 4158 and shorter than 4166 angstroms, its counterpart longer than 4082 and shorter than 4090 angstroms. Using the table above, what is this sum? 42.4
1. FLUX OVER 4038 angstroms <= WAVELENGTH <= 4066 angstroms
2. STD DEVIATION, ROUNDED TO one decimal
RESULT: 0.7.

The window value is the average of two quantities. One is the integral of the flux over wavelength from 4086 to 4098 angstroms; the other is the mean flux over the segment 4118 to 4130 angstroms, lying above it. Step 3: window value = 134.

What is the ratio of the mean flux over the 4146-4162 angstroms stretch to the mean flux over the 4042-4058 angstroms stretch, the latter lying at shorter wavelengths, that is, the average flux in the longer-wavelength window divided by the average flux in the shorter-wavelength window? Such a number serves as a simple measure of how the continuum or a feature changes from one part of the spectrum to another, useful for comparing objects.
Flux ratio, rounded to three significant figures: 1.01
